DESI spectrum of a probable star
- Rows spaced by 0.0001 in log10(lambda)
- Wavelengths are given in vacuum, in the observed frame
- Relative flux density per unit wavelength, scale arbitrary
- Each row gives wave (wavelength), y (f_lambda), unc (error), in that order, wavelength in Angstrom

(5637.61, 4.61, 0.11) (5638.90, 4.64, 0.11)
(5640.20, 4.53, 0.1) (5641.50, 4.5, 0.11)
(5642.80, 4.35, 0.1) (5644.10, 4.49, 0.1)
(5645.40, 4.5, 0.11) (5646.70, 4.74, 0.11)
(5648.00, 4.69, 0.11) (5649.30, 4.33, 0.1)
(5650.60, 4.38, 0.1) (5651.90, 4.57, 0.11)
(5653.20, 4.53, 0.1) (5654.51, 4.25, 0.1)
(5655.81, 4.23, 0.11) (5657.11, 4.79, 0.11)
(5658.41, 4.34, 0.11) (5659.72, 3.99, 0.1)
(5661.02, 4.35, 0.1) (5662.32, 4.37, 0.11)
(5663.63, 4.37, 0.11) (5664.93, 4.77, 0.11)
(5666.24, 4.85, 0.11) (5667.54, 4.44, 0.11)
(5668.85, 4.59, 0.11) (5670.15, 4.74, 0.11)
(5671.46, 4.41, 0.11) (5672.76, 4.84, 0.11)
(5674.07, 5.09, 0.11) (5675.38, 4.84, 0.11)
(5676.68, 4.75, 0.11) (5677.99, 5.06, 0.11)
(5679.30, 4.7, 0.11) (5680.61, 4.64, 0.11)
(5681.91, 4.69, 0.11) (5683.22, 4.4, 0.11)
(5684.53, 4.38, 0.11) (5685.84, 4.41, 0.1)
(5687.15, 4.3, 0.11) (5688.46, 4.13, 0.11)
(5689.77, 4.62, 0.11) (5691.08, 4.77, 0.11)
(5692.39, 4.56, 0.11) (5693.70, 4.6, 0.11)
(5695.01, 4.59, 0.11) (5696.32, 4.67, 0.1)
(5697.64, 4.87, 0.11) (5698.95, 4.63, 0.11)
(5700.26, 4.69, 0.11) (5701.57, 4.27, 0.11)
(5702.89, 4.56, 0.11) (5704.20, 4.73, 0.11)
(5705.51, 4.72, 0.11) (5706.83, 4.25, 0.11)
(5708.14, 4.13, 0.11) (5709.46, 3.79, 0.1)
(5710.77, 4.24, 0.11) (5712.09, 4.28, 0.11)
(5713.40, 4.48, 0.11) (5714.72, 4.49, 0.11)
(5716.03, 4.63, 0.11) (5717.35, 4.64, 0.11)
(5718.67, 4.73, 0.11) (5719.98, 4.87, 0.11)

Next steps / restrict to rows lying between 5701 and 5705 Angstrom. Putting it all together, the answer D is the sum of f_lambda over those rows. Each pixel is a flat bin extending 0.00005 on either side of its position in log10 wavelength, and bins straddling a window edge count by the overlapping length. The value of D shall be 13.6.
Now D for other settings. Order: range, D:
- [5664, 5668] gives 14.1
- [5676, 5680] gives 14.5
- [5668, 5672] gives 13.7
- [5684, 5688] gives 13.1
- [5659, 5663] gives 12.7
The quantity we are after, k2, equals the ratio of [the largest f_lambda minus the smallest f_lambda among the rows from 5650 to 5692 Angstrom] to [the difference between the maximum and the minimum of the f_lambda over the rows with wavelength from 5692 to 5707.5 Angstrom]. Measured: 1.8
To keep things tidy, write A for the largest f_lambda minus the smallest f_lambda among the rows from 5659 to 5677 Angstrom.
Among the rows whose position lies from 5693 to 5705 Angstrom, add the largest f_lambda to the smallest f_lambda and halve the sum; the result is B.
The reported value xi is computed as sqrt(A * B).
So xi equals 2.24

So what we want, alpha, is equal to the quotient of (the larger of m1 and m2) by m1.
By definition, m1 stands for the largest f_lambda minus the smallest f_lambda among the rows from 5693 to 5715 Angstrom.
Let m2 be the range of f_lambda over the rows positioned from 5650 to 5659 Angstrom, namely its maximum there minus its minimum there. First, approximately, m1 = 1.1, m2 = 0.56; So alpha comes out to 1.00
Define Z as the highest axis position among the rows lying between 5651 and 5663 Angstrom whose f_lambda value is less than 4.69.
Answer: 5662.32 Angstrom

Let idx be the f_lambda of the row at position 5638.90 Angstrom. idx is 4.64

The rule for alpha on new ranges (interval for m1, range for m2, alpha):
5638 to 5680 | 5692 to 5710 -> 1.00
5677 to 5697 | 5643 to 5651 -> 1.00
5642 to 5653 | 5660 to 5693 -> 2.34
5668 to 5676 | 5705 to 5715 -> 1.37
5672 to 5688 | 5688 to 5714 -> 1.37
